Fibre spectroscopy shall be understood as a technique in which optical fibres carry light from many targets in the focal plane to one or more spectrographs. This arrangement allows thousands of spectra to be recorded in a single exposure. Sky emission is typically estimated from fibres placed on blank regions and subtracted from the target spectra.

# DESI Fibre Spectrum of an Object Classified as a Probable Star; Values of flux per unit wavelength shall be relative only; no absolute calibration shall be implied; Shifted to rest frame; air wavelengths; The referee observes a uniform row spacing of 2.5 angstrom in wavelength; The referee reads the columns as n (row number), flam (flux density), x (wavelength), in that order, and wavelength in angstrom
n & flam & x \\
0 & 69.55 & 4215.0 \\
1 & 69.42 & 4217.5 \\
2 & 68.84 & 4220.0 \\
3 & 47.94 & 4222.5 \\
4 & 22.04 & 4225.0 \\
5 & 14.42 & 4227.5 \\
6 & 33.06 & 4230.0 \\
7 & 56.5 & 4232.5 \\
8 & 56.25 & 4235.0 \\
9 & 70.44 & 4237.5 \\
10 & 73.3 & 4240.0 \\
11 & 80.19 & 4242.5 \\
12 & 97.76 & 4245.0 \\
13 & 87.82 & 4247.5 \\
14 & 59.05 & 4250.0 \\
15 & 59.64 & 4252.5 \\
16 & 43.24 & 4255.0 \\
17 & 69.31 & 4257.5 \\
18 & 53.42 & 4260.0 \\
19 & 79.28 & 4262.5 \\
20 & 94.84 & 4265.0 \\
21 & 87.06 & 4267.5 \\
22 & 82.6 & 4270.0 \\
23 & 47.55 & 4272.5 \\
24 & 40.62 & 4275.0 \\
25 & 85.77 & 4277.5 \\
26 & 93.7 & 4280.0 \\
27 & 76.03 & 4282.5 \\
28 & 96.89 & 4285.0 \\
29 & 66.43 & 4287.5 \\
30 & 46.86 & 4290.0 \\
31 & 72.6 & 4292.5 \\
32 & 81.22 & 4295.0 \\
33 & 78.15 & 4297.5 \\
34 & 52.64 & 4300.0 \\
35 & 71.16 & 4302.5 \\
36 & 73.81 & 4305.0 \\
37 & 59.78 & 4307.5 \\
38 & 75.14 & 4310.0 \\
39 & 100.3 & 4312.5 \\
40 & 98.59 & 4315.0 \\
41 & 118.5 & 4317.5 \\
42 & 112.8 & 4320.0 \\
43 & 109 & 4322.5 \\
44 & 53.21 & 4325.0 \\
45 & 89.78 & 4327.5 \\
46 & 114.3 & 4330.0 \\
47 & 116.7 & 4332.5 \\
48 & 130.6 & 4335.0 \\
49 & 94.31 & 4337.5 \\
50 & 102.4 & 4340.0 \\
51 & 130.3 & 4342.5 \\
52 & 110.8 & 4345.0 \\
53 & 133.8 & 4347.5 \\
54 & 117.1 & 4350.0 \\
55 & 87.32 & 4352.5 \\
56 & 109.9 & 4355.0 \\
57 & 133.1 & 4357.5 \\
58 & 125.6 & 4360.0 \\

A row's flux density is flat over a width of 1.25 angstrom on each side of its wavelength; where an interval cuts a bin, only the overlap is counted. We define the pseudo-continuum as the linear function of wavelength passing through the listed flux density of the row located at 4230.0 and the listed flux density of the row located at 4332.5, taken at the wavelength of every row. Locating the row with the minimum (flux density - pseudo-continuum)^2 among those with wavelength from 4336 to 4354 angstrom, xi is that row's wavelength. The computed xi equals 4347.5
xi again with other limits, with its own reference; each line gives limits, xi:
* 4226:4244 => 4230.0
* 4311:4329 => 4312.5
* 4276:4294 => 4282.5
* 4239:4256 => 4252.5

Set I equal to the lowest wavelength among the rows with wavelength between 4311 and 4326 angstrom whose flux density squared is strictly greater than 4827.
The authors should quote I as 4312.5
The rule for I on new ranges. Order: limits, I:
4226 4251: 4237.5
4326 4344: 4327.5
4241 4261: 4242.5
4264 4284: 4265.0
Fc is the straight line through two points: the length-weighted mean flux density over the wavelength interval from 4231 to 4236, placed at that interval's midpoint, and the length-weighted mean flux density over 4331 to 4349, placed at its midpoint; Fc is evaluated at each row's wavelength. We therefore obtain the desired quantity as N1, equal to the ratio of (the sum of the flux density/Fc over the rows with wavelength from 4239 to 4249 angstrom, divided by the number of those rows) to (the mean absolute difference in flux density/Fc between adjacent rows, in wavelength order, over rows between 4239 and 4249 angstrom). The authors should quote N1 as 7.8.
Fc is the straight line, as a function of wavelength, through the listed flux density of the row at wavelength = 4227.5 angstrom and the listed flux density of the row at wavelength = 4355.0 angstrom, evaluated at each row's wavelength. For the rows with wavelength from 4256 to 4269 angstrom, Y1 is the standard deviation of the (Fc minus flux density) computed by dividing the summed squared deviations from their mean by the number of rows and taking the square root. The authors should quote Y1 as 13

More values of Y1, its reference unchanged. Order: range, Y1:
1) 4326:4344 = 14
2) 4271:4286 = 19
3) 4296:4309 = 10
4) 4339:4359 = 16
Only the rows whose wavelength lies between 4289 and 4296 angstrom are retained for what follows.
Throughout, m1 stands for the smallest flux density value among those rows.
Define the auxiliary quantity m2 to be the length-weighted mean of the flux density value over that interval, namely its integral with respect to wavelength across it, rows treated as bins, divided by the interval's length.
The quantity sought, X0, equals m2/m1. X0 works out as 1.43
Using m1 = 46.86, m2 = 67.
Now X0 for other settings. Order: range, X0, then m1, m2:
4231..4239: 1.08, 56.25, 61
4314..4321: 1.12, 98.59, 110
